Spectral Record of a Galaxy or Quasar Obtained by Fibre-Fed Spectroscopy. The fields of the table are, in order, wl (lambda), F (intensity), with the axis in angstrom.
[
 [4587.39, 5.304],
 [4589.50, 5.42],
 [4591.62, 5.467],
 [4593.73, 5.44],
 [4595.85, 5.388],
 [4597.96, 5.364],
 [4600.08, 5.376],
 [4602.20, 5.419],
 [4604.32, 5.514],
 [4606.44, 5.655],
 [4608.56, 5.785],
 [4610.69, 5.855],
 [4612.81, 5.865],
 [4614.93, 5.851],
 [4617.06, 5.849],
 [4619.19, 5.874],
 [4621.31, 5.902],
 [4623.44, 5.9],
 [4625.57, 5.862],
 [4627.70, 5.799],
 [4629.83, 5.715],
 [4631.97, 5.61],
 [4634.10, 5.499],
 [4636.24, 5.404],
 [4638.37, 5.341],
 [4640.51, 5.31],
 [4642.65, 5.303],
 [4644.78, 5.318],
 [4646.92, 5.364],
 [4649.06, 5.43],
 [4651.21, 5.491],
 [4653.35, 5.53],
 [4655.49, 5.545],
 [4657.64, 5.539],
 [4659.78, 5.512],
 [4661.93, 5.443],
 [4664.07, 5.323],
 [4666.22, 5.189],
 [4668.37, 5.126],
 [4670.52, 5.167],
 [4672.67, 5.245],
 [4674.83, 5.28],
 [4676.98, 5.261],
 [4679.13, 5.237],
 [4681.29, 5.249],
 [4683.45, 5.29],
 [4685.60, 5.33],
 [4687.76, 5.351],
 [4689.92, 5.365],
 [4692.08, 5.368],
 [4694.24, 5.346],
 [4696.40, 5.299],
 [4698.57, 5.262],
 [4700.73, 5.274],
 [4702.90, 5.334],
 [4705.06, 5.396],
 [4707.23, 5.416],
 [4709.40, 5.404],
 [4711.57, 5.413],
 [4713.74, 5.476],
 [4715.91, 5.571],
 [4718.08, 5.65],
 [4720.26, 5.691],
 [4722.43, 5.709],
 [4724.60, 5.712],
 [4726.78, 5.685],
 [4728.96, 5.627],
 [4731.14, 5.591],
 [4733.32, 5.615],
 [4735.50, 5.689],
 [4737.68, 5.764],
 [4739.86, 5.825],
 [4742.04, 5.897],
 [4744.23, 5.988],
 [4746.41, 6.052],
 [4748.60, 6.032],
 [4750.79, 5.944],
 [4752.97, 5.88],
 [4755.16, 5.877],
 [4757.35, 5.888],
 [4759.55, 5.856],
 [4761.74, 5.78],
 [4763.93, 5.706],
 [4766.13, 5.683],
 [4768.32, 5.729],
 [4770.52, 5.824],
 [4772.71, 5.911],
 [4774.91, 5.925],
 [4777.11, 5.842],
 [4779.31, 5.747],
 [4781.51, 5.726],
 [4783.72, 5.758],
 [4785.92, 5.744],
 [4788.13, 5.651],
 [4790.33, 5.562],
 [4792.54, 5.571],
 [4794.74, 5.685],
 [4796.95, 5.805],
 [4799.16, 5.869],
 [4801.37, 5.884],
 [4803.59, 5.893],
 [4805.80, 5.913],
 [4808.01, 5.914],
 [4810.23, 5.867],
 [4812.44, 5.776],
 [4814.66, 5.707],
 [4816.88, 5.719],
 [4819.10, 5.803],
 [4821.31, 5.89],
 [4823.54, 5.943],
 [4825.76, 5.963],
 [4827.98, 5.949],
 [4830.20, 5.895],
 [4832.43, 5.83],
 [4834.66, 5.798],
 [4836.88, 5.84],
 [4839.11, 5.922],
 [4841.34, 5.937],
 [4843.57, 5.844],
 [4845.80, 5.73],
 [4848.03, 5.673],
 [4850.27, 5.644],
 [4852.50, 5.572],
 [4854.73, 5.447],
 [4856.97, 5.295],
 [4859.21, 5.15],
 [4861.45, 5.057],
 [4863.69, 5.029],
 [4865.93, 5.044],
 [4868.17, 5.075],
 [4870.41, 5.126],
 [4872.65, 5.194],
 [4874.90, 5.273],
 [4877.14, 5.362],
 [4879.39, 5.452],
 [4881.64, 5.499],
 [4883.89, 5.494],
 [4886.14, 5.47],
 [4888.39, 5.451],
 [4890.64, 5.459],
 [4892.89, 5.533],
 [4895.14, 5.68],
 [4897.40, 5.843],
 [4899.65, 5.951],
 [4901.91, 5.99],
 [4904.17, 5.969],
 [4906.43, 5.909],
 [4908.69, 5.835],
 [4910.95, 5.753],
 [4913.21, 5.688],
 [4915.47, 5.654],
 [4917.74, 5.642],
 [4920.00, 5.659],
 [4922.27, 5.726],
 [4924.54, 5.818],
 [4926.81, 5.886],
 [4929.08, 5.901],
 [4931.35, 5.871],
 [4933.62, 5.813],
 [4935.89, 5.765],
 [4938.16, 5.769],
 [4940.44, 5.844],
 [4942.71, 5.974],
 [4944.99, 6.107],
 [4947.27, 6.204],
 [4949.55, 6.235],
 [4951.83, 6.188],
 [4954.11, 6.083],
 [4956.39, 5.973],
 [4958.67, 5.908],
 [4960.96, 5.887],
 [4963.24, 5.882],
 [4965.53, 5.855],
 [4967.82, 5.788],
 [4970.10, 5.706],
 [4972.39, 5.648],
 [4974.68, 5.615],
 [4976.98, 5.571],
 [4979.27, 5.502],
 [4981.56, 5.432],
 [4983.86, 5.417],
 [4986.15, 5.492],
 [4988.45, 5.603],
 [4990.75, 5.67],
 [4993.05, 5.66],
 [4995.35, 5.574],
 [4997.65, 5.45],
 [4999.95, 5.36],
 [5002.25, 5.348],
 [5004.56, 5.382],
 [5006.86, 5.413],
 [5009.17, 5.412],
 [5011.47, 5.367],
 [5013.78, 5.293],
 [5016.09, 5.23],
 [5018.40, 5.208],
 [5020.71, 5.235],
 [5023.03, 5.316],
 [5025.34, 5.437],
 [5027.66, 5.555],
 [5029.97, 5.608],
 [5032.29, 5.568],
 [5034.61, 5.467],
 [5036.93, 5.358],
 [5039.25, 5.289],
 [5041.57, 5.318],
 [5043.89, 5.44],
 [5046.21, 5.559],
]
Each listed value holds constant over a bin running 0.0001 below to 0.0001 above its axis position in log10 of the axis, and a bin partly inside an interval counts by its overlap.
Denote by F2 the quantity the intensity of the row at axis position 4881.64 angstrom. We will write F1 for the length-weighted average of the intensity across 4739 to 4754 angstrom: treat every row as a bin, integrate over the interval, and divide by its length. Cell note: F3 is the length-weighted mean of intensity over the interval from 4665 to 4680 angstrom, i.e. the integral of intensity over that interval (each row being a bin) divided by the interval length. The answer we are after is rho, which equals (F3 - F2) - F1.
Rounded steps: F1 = 5.95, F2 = 5.499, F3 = 5.2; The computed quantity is -6.2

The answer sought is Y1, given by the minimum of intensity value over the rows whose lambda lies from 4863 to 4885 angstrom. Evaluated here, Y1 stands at 5.029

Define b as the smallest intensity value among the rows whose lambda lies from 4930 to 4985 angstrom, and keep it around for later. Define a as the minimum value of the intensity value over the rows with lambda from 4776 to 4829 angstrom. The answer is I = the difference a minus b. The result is 0.1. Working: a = 5.562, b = 5.417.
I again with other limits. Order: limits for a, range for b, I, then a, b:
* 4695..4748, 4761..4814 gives -0.3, 5.262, 5.562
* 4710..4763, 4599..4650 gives 0.1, 5.413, 5.303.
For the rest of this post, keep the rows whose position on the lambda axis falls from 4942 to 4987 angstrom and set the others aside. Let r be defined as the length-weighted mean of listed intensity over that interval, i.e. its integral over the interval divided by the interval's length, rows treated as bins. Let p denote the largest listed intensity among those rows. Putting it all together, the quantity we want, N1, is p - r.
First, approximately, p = 6.235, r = 5.8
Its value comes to 0.41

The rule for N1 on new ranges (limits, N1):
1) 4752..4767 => 0.08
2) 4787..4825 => 0.15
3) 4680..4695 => 0.04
